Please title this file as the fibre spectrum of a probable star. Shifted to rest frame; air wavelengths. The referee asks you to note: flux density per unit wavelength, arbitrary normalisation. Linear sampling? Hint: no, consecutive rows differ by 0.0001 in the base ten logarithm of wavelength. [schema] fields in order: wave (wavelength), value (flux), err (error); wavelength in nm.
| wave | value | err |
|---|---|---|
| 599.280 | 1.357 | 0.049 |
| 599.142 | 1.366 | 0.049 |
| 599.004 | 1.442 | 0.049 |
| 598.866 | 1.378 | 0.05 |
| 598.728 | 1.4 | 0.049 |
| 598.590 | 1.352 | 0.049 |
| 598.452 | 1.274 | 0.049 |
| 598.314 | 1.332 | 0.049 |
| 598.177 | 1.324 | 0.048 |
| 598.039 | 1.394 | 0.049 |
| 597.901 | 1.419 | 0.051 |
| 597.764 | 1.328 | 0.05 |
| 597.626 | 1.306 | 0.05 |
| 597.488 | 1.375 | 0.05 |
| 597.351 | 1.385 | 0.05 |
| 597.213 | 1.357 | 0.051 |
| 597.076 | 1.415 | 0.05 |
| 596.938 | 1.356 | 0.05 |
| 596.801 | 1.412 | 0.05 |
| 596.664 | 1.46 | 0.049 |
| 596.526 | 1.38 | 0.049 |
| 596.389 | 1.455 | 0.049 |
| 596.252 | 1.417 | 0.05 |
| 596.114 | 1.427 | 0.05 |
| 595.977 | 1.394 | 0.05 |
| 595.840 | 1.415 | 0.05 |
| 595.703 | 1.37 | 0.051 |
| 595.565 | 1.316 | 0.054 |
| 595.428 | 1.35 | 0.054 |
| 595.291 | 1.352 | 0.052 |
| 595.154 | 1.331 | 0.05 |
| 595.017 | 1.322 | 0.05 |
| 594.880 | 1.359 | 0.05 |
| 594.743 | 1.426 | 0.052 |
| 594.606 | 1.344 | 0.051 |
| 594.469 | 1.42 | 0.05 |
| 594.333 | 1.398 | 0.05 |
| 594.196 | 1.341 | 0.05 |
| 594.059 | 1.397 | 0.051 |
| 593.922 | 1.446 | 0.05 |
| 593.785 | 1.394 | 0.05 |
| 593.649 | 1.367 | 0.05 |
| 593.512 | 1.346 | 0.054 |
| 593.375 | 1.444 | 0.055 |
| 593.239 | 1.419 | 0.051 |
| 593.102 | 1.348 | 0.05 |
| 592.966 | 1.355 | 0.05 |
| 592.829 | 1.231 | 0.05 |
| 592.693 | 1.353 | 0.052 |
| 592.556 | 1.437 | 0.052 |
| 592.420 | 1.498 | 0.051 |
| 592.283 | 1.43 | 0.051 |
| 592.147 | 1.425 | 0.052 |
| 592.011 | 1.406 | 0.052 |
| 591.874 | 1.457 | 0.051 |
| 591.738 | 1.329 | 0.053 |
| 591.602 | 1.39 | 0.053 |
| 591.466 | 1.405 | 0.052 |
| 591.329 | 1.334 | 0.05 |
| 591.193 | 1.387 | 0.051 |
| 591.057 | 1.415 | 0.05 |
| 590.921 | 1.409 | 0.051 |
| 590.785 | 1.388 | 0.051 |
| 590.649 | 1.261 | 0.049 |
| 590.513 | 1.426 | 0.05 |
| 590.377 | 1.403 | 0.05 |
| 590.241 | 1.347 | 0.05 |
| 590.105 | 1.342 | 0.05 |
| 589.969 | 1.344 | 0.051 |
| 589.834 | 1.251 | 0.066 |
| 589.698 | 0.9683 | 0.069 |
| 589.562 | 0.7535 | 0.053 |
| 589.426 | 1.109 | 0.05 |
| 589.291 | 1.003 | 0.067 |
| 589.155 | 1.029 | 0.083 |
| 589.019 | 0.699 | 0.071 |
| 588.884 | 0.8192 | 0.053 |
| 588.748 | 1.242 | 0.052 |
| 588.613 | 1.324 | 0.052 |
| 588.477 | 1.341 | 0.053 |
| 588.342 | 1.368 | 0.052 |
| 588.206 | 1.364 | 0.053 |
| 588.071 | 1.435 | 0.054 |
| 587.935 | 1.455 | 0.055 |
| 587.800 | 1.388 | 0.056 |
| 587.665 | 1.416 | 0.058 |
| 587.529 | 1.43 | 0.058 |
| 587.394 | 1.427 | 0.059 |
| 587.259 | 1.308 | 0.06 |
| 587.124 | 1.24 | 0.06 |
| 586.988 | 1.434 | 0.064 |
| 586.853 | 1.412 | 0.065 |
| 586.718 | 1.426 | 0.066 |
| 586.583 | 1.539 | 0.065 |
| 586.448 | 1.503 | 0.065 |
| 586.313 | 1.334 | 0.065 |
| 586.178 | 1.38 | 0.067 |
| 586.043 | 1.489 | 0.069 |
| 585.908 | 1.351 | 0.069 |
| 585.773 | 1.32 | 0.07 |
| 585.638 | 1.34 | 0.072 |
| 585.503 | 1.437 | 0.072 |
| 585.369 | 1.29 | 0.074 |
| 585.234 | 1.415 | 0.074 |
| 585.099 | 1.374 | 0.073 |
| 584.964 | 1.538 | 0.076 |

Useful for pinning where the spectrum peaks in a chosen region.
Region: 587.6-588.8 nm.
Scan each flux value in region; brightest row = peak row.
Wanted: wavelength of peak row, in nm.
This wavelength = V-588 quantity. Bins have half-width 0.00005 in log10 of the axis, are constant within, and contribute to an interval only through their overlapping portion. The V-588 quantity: 587.935 nm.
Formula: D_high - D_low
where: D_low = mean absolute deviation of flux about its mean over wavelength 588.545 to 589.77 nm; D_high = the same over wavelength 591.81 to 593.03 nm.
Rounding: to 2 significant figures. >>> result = -0.11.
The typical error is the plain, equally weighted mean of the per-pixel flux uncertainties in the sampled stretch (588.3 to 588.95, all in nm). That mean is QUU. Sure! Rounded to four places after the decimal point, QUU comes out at 0.0524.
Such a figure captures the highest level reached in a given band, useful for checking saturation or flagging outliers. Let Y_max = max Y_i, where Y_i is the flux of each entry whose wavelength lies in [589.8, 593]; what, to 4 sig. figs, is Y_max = 1.498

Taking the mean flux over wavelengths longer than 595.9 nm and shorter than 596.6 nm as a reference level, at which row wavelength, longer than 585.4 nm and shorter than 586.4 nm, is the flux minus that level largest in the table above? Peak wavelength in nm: 586.043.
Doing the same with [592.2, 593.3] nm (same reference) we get 592.420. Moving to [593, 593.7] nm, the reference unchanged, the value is 593.375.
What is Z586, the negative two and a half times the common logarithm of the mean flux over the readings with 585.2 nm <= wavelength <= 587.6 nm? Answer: -0.360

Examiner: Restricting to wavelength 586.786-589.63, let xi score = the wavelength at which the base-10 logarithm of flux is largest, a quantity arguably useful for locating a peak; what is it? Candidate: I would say 587.935 nm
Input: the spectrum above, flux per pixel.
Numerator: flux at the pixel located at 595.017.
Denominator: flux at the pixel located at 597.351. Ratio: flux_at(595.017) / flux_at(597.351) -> 0.95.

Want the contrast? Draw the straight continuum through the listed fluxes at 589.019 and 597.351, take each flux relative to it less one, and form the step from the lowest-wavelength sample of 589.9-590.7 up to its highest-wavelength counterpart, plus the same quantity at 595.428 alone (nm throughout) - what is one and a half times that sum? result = -0.17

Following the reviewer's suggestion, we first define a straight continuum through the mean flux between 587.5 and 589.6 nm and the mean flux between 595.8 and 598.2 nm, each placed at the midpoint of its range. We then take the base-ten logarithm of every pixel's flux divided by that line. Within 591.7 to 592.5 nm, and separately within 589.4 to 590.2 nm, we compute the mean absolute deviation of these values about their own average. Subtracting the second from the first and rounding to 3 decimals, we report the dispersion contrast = -0.063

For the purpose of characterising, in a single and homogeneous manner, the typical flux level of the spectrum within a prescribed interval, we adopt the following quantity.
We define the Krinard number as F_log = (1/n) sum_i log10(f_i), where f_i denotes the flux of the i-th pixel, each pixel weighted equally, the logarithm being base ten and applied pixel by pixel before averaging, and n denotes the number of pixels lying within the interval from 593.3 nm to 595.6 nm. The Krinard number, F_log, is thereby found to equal 0.138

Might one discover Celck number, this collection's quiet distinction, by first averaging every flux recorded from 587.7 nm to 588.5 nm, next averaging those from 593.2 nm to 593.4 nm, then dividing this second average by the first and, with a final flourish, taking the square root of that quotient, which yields 1.01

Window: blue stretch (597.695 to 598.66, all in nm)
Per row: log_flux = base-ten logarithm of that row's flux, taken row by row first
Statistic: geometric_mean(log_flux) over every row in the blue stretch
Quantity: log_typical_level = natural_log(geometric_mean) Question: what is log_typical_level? -2.06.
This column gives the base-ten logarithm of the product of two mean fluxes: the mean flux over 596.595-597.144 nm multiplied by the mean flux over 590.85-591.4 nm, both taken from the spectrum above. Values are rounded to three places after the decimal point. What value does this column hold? 0.291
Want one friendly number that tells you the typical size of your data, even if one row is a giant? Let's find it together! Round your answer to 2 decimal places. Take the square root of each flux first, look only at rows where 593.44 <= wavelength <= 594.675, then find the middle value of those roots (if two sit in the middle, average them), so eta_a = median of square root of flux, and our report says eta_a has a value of 1.18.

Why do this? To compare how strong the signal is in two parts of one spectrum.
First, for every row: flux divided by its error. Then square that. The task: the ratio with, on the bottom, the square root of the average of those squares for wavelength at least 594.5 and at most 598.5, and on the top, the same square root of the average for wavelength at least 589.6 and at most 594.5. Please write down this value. 0.98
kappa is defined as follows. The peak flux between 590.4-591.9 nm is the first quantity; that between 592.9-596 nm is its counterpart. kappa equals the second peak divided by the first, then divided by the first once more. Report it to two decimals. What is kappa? 0.68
